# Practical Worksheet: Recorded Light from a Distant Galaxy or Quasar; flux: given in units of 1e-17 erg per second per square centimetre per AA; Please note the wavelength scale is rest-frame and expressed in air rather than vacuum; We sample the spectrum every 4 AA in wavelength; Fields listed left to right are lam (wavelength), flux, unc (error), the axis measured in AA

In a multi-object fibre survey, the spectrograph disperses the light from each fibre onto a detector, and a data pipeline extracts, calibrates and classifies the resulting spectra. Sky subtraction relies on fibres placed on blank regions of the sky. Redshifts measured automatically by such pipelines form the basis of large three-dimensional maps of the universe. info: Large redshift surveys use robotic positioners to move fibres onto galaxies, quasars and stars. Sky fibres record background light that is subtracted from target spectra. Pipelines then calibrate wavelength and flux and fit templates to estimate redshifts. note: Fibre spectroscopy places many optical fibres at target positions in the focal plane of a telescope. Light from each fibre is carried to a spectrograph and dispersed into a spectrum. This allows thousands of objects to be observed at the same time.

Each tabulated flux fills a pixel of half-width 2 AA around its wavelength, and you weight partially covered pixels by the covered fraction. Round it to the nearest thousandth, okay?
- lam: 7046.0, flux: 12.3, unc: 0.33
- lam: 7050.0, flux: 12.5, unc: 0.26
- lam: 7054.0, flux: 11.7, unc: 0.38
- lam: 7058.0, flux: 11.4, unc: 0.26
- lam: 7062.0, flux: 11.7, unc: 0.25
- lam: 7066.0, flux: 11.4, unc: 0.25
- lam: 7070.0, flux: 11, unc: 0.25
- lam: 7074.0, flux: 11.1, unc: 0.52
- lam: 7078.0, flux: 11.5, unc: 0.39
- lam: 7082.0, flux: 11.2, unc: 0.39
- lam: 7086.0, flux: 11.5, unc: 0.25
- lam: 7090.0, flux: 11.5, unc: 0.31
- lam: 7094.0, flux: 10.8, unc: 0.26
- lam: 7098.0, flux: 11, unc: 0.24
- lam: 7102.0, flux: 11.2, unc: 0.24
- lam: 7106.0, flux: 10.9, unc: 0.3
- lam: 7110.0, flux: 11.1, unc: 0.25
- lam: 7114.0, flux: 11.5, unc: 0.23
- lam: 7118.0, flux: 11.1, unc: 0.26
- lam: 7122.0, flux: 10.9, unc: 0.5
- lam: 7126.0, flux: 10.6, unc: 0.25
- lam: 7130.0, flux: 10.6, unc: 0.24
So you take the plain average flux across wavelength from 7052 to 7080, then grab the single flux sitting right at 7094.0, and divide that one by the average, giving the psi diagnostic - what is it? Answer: 0.947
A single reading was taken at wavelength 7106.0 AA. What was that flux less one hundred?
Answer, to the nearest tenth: -89.1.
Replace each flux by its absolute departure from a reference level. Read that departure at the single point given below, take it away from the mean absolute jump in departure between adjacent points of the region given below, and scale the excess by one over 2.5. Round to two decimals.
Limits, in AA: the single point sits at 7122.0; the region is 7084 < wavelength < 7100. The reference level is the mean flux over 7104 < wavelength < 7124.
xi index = -0.04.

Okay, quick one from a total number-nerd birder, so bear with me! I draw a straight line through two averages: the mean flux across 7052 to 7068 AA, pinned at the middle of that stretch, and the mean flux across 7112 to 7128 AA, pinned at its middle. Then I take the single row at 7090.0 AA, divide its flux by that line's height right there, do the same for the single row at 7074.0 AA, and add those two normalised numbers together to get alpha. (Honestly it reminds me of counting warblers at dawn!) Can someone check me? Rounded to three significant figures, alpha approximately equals 1.99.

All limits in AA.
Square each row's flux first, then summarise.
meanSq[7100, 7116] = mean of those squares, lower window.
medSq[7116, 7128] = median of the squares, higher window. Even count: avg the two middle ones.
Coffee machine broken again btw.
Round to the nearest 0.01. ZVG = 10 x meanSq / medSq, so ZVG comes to 10.51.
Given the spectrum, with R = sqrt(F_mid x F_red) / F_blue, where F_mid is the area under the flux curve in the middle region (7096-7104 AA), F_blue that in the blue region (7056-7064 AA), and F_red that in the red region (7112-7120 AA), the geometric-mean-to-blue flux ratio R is 0.97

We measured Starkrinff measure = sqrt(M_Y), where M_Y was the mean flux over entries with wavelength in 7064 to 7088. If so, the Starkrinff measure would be 3.36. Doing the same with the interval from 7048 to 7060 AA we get 3.44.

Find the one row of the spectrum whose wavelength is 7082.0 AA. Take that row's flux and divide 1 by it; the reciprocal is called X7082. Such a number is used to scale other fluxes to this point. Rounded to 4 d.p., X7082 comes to 0.0893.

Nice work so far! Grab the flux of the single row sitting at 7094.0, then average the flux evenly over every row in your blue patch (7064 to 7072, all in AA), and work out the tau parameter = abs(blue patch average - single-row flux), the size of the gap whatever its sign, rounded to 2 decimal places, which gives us 0.40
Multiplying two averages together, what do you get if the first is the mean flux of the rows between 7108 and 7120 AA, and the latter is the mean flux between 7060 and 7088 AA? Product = 127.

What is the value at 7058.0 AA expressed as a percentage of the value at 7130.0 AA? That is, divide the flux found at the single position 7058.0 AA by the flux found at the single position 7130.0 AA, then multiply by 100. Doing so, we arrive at 108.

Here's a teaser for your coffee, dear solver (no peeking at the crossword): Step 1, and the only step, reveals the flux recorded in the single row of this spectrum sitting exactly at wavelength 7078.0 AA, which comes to 11.5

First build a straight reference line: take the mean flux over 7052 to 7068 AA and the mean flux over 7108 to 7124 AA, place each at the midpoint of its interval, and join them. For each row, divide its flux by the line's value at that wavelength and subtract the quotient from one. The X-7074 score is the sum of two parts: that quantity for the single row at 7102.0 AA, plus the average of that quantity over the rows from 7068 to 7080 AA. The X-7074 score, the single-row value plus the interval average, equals 0.03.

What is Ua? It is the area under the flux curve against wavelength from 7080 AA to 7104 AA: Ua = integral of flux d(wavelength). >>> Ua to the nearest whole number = 269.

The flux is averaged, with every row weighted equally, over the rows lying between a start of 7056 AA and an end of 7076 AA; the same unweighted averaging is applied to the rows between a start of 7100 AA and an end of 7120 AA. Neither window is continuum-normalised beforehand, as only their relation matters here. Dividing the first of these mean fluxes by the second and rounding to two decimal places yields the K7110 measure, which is 1.01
